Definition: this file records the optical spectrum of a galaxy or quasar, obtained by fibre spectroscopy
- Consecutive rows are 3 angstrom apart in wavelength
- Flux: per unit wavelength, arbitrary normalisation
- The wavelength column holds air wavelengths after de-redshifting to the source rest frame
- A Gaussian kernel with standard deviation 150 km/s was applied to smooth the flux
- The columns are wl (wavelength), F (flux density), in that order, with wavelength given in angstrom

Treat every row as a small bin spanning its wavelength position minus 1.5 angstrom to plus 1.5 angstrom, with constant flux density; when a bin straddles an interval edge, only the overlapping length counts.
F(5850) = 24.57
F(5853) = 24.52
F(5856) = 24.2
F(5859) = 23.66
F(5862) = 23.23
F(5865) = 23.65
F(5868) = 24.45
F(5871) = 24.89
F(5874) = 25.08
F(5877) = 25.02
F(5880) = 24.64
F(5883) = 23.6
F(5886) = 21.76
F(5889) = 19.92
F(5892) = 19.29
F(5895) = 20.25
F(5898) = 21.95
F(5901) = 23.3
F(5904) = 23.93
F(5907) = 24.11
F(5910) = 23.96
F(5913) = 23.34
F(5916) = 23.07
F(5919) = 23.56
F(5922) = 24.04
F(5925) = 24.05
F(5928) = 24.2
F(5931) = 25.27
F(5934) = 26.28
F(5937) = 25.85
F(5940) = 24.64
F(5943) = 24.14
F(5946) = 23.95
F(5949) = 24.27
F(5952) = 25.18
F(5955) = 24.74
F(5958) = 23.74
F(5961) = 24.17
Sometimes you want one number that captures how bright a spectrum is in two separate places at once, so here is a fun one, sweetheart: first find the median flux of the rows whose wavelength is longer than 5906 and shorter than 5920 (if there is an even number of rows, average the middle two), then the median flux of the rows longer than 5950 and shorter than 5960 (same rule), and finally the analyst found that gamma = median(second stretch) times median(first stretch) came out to 583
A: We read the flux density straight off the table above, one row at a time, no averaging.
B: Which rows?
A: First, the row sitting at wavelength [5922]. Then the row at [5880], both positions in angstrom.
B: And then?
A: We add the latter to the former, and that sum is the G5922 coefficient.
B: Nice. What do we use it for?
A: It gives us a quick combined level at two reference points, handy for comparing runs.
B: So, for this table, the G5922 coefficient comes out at 48.7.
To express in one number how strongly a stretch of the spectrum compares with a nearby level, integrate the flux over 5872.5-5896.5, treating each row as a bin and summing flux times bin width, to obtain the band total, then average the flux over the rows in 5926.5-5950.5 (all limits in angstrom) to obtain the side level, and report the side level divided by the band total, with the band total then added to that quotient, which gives 539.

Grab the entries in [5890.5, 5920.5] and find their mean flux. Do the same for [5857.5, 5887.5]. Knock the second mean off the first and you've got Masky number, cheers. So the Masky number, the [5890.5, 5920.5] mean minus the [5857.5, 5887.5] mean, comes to -1.3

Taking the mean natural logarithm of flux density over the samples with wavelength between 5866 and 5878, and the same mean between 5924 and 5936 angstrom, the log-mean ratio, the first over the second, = 1.00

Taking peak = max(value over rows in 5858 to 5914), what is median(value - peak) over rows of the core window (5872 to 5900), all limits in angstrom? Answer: -3.1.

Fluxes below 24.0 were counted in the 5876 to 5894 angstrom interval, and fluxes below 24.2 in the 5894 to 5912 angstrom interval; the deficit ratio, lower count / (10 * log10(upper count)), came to 0.51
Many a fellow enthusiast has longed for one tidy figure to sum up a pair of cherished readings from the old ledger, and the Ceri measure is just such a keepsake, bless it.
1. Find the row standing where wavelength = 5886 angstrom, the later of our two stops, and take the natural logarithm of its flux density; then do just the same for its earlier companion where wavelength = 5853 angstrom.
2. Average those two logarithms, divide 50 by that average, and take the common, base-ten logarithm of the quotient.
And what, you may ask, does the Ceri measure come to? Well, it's 1.202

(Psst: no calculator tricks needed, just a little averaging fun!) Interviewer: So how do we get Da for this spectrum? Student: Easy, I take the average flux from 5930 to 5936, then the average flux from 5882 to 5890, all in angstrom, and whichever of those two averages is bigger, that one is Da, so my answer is 25.8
